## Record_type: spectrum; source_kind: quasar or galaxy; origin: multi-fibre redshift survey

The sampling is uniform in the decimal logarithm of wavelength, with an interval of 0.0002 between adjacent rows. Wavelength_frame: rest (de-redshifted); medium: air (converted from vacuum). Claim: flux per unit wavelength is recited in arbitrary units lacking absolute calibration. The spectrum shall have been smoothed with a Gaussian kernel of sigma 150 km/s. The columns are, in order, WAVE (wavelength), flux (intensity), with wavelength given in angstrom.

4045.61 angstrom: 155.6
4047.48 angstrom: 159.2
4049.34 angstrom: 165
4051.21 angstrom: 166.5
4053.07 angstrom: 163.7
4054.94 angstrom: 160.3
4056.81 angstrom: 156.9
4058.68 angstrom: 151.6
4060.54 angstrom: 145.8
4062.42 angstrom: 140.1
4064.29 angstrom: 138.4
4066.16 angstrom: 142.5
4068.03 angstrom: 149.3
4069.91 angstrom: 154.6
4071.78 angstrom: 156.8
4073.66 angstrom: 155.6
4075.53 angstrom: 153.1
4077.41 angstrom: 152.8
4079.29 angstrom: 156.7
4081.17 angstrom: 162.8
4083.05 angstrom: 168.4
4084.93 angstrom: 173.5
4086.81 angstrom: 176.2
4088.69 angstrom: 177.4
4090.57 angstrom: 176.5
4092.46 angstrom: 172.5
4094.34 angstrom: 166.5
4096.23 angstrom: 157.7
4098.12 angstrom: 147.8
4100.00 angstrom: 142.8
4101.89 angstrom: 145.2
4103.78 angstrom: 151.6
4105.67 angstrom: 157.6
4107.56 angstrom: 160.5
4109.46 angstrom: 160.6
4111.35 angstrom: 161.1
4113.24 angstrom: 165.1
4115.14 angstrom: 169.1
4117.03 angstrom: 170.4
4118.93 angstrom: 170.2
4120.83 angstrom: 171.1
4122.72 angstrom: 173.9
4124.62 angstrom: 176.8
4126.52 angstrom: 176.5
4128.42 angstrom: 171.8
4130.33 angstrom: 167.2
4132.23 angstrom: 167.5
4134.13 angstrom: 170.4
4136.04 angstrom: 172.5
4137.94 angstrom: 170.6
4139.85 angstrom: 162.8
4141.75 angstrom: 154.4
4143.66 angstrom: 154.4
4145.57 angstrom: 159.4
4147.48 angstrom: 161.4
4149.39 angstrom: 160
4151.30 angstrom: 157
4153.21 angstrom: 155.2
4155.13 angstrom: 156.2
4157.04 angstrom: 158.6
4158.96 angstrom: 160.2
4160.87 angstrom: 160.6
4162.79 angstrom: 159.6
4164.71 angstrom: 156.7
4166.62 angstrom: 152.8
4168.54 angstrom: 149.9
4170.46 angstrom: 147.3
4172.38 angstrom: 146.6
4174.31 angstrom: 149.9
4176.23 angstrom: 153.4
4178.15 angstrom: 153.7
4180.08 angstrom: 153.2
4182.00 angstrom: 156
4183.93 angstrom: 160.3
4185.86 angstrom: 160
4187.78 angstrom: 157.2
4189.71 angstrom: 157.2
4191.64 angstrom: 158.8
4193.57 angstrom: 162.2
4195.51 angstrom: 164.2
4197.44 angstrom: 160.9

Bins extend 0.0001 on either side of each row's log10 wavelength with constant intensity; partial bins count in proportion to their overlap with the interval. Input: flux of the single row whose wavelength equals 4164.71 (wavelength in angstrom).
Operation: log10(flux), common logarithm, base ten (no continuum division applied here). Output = 2.20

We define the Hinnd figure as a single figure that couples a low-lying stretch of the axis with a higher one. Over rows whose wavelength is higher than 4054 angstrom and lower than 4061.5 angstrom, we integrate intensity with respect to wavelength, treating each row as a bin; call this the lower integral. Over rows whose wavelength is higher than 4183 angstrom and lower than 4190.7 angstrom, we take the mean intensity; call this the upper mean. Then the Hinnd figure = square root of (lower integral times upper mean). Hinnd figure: 427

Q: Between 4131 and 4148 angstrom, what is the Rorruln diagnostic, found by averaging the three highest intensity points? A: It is 171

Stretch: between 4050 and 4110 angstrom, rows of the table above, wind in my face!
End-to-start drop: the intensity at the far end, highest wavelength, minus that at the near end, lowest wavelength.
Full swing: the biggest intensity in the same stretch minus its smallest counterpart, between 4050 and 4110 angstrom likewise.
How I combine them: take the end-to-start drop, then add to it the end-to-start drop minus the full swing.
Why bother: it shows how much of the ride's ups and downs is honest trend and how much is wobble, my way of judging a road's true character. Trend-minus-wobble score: -51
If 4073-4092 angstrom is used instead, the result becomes 17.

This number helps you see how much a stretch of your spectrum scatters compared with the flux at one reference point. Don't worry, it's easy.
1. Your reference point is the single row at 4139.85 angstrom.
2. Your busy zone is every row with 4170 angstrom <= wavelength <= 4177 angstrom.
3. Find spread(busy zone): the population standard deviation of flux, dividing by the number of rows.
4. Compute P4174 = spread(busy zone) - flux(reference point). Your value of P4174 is -160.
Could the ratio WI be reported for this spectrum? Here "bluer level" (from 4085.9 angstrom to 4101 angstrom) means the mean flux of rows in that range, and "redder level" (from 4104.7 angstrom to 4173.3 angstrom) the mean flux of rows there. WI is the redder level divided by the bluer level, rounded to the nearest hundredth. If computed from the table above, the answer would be 0.99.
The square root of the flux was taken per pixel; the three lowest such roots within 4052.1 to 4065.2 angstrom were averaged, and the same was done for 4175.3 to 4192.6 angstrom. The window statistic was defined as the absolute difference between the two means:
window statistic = 0.49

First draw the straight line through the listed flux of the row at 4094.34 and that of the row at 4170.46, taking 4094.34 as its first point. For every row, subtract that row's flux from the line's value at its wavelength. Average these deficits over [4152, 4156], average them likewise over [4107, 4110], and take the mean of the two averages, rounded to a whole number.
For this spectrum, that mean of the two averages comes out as -1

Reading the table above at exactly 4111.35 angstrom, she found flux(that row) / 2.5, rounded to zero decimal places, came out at 64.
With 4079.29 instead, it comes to 63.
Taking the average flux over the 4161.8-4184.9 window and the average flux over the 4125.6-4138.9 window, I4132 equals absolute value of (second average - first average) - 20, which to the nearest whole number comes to -2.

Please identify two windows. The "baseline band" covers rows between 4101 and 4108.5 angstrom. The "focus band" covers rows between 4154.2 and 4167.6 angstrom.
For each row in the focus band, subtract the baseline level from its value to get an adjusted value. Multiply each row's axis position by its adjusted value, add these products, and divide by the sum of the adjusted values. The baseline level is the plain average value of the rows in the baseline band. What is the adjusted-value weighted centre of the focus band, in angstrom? 4159.9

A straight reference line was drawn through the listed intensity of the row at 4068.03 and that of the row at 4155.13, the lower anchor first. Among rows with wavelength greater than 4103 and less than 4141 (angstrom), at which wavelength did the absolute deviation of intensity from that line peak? 4124.62 angstrom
